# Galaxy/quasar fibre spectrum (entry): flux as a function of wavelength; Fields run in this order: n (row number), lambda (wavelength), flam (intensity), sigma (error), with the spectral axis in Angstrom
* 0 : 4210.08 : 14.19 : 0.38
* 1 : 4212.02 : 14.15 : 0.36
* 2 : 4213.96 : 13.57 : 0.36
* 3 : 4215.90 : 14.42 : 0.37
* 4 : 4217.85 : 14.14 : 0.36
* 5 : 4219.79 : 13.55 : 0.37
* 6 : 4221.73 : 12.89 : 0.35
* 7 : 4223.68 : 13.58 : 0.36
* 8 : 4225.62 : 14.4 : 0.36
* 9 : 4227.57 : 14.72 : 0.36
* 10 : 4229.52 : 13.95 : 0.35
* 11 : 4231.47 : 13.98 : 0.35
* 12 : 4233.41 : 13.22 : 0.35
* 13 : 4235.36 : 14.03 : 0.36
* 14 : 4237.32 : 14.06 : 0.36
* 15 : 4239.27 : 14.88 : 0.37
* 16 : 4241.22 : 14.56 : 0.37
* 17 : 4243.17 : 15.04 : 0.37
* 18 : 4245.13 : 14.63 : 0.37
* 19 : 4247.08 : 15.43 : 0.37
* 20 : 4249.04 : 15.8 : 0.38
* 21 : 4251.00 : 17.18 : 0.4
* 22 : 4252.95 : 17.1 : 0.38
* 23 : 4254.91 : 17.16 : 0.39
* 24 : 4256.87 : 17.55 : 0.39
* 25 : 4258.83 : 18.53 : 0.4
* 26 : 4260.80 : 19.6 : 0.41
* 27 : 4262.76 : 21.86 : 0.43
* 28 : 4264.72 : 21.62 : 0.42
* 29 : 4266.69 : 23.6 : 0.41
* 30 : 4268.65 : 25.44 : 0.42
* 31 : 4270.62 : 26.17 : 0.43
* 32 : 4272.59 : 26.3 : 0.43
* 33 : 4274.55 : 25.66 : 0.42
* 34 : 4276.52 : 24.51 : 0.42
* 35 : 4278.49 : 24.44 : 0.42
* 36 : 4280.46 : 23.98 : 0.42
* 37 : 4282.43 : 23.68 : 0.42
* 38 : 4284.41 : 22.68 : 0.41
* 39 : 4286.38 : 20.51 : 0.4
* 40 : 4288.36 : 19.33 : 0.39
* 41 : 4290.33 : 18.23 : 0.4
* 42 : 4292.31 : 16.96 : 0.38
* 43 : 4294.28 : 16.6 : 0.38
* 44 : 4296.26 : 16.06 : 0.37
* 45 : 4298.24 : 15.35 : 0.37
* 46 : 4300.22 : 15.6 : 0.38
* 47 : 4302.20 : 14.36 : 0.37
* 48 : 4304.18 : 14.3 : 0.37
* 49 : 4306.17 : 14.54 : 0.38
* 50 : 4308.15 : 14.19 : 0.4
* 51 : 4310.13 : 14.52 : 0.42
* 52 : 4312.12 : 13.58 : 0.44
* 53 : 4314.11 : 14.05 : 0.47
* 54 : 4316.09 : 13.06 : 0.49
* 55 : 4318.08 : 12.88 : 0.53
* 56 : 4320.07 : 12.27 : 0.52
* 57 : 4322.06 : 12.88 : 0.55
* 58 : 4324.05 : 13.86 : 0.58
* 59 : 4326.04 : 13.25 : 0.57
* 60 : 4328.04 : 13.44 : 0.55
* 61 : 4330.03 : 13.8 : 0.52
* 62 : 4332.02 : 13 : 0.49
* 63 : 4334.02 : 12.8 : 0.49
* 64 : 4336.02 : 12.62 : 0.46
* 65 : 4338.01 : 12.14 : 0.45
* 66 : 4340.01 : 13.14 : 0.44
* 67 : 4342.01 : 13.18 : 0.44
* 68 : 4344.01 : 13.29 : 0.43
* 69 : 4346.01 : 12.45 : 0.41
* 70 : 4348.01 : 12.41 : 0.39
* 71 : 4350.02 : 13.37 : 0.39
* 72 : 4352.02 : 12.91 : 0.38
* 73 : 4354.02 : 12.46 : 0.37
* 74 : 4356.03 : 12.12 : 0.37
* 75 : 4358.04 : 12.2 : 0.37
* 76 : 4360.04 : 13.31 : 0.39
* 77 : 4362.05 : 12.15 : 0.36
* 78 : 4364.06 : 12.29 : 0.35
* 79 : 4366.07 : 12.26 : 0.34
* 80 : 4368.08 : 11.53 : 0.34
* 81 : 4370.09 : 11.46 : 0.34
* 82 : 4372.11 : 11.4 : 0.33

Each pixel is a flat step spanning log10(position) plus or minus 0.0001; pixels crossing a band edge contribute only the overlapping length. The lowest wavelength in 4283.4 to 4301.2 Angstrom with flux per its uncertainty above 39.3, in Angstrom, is 4284.41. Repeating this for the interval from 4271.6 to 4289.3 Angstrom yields 4272.59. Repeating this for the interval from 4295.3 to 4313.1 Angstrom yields 4296.26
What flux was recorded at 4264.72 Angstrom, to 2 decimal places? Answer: 21.62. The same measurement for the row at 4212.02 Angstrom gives 14.15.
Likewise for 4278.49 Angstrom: 24.44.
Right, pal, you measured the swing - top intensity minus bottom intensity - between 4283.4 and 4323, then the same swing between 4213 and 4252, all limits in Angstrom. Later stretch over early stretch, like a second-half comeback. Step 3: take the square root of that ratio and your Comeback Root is 1.56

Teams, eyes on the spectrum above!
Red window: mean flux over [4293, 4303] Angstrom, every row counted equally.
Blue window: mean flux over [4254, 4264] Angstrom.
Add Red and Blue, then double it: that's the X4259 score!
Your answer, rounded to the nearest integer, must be 69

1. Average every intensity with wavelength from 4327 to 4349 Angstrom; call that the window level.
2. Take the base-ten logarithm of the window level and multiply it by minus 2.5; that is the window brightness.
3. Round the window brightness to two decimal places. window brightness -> -2.78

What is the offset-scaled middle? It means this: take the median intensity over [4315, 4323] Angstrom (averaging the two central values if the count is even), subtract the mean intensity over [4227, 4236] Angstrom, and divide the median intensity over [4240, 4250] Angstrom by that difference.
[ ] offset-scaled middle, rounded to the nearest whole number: -14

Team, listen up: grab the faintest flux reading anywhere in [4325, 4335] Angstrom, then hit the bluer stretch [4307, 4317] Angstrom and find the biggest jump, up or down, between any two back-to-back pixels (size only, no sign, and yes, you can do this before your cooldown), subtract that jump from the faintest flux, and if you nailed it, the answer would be 11.8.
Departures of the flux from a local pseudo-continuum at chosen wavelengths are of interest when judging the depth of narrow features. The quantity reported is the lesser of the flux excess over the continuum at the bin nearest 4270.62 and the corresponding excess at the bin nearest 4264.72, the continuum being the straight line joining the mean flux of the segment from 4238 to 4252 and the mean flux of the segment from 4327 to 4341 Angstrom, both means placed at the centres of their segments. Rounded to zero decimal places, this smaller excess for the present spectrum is 7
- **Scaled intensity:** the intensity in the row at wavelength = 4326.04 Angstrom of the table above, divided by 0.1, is 132.5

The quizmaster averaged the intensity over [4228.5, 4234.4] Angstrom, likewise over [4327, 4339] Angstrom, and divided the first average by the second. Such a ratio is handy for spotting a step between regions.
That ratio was 1.06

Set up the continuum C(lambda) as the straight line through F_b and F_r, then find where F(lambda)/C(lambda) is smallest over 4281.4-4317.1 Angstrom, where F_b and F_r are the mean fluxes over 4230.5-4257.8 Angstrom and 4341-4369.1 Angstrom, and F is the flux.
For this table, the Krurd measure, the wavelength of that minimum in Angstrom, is 4316.09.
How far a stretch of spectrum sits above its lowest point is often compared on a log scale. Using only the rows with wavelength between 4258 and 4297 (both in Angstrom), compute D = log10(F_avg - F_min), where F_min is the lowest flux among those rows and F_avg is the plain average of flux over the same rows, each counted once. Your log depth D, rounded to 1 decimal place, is 0.8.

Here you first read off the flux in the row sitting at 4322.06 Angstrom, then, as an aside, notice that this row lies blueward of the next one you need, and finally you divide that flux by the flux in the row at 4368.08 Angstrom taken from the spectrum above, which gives 1.1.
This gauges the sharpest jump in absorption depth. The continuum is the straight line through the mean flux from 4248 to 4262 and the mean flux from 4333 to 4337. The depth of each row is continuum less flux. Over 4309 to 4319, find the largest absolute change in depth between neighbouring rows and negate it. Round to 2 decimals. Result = -0.87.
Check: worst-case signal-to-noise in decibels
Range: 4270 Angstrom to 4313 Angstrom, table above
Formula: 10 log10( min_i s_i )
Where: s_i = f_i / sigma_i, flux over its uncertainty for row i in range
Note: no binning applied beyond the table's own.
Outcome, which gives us 14.9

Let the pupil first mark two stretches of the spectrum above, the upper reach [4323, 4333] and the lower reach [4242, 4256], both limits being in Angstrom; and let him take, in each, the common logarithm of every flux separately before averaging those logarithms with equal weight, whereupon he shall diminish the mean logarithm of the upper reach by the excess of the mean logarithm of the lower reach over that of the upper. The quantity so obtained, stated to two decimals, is 1.05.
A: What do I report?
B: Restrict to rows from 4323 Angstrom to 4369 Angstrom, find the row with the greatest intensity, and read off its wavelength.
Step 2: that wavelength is 4324.05 Angstrom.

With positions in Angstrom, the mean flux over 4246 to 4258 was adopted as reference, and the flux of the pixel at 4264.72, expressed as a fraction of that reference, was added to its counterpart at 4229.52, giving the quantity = 2.13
